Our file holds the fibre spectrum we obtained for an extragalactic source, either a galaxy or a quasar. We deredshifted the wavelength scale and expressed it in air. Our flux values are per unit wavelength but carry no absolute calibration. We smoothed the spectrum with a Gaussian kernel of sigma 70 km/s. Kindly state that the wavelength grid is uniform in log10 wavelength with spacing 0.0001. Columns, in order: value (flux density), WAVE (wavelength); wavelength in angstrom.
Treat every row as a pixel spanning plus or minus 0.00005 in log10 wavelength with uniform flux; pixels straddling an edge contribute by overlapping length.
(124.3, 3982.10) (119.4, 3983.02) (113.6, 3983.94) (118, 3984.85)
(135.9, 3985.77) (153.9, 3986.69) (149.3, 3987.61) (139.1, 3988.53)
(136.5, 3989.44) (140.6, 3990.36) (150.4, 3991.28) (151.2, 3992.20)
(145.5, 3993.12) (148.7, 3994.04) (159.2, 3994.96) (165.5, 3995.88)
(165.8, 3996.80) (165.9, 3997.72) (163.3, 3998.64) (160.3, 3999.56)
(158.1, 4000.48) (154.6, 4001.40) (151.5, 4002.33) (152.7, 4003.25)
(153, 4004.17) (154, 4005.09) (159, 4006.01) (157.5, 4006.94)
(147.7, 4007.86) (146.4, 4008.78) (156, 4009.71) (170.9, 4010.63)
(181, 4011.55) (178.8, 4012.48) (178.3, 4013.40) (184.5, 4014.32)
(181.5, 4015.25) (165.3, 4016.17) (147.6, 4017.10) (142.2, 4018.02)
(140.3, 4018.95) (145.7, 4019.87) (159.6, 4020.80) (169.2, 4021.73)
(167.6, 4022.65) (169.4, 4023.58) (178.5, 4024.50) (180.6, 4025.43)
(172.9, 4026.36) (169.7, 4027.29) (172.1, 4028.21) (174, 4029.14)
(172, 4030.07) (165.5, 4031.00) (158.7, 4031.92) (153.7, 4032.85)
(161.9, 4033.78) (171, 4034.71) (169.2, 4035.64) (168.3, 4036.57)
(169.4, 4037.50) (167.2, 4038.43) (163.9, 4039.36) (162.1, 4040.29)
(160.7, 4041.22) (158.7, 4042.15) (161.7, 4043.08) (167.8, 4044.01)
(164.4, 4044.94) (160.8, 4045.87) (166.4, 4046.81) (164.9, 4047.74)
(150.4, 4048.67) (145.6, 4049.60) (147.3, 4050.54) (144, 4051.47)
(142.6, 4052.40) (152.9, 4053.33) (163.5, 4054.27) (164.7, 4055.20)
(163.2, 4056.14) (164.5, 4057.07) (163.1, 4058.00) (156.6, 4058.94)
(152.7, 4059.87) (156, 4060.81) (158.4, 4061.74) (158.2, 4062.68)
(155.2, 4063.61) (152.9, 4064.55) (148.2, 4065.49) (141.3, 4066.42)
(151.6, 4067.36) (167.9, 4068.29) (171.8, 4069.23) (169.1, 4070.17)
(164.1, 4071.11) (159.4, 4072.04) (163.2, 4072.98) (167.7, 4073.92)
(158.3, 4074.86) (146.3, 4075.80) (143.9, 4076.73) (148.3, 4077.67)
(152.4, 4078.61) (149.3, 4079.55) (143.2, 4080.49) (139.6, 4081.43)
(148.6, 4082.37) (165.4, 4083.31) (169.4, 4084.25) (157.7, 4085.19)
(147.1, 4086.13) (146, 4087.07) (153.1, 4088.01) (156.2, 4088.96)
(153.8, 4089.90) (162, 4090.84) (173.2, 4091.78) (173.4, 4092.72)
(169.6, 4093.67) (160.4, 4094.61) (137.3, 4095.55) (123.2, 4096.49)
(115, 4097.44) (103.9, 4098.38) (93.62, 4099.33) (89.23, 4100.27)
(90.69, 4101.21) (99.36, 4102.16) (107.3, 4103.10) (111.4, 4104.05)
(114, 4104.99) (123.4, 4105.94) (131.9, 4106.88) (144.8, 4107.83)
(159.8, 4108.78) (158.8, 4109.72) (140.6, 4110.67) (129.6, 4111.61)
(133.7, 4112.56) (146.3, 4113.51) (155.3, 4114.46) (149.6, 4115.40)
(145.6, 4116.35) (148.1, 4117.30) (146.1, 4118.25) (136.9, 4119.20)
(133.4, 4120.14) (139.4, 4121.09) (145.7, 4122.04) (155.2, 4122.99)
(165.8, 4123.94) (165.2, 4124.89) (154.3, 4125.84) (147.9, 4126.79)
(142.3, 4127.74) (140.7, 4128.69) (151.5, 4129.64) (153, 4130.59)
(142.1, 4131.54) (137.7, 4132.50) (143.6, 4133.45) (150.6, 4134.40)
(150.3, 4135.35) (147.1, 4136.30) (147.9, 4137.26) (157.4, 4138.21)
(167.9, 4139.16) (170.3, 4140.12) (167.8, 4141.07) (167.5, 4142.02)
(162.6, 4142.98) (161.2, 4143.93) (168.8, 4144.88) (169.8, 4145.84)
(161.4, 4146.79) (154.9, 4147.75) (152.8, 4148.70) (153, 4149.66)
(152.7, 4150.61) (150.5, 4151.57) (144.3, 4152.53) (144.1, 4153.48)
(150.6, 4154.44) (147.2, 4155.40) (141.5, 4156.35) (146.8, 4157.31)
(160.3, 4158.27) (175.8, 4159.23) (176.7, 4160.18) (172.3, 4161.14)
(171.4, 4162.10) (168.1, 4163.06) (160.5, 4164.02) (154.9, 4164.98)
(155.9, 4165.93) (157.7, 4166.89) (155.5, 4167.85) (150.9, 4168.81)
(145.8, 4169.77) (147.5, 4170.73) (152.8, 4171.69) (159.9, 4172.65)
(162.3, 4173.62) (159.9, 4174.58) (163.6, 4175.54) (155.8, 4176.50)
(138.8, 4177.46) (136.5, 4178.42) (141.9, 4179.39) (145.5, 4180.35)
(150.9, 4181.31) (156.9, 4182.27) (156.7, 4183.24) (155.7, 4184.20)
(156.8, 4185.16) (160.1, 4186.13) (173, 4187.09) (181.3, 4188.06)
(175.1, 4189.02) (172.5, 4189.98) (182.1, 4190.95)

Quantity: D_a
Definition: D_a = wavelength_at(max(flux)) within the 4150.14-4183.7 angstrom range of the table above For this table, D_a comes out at 4160.18 angstrom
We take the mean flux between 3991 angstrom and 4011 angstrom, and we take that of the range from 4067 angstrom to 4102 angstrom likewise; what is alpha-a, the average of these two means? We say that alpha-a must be 152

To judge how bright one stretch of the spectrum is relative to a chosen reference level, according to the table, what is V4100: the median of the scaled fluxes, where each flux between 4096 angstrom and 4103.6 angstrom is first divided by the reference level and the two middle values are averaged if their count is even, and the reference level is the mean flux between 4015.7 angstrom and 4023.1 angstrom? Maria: 0.66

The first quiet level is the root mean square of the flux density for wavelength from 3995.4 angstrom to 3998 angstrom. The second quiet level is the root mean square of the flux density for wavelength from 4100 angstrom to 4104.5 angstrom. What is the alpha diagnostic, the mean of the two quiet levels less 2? 131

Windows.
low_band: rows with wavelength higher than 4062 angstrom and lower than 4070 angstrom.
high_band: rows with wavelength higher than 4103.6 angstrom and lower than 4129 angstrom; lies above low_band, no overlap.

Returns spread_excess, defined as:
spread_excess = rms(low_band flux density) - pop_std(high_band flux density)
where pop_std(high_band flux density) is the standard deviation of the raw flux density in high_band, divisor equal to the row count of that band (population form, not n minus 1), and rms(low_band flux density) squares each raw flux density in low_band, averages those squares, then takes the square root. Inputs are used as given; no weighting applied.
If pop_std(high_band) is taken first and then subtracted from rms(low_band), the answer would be 143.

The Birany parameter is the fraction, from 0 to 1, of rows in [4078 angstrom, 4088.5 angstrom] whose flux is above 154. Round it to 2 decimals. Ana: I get 0.27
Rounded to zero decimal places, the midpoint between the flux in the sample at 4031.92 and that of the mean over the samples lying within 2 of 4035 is 163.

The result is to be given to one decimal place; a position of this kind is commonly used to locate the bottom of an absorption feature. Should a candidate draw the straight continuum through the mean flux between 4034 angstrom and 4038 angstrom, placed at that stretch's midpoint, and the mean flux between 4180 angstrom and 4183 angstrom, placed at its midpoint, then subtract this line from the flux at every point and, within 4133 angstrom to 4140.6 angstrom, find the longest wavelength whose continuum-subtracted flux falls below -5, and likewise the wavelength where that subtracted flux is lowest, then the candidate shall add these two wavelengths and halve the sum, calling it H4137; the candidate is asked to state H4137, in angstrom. 4135.4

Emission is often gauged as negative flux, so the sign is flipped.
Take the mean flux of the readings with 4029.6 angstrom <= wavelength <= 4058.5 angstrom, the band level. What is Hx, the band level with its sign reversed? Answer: -161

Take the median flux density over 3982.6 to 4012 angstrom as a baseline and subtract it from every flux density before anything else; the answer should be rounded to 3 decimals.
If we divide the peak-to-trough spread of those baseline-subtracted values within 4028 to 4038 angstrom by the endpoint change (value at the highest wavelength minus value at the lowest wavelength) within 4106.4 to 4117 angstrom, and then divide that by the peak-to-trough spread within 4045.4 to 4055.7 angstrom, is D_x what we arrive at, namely 0.062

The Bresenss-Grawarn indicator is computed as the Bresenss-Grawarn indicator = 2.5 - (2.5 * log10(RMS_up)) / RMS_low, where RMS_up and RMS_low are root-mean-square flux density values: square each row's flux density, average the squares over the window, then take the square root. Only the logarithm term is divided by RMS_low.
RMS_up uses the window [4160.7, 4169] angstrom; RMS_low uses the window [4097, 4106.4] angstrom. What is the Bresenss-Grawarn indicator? 2.45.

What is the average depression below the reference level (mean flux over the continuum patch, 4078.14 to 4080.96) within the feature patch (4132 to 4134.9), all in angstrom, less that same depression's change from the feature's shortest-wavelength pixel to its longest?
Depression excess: 17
